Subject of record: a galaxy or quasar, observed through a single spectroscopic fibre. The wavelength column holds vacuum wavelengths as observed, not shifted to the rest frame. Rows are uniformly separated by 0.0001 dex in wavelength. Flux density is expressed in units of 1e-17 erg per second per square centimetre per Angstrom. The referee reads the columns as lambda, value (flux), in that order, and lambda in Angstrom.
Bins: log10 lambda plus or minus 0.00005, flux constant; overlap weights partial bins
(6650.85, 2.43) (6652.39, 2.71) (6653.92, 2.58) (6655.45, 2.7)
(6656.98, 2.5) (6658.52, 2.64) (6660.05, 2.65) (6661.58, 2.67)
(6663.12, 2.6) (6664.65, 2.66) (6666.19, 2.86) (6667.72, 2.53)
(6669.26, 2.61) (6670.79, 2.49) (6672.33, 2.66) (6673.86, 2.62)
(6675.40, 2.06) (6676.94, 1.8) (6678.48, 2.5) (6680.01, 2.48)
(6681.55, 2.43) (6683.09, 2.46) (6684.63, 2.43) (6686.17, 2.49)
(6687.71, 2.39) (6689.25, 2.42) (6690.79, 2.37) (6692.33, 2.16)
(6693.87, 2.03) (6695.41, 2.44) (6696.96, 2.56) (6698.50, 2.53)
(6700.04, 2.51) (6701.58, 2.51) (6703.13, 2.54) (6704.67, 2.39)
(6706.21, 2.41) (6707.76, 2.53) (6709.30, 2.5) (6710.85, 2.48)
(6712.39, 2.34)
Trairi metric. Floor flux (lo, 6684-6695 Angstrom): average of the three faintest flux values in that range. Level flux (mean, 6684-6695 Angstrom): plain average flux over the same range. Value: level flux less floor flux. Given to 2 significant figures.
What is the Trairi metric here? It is 0.14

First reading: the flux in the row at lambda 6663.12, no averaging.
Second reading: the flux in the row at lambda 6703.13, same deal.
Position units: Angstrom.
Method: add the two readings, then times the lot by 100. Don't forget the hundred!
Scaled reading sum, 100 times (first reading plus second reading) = 514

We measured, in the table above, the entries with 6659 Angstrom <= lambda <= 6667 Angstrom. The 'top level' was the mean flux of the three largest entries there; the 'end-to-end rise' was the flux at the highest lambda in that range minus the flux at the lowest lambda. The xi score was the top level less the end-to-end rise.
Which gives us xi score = 2.52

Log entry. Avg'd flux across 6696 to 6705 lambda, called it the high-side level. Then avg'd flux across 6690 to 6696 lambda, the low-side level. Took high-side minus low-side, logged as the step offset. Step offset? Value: 0.26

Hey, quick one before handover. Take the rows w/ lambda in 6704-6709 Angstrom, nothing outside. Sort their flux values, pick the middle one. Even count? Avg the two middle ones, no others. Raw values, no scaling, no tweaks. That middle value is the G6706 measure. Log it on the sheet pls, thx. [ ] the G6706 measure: 2.41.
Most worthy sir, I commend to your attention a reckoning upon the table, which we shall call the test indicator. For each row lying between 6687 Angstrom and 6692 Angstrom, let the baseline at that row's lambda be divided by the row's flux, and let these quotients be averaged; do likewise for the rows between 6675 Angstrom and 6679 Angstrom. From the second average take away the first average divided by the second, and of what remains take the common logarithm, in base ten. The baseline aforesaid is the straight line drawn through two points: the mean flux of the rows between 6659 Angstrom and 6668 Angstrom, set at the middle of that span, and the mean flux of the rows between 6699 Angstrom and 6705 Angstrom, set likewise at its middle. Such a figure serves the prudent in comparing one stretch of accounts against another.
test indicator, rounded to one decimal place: -0.4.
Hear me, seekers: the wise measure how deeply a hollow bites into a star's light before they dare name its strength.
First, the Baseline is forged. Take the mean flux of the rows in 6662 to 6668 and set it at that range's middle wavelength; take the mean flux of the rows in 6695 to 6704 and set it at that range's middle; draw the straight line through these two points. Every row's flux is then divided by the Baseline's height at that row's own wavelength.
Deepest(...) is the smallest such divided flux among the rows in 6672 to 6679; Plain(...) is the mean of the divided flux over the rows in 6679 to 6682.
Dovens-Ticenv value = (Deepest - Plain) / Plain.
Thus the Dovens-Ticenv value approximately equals -0.27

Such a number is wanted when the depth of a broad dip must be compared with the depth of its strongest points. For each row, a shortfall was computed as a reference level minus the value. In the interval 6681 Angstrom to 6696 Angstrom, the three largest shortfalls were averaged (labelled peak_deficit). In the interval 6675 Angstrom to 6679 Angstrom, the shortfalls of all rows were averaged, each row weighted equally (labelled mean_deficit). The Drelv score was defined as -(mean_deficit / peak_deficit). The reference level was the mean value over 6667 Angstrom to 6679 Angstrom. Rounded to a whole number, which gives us -1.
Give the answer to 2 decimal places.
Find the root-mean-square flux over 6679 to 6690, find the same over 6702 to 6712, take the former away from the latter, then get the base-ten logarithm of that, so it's -1.49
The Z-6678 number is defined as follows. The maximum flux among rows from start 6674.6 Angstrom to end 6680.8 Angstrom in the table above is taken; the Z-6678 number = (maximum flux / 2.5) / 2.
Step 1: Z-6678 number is 0.500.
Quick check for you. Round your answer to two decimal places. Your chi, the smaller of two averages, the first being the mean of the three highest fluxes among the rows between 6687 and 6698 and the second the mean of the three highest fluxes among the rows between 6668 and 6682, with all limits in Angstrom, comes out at 2.47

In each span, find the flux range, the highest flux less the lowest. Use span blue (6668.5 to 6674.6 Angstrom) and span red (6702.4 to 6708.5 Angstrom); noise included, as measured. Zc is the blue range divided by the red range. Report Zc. 1.1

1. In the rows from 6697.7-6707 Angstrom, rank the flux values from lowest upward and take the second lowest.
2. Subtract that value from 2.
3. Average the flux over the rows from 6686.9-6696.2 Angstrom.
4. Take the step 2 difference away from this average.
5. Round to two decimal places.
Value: 2.71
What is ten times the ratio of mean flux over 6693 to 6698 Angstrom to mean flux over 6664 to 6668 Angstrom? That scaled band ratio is 8.7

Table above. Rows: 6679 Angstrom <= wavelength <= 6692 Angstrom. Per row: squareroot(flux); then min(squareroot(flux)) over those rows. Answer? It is 1.54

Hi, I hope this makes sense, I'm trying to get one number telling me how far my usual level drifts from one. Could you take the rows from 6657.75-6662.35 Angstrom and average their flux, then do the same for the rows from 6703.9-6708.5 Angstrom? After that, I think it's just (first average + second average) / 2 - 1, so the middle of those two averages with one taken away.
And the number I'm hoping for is 1.55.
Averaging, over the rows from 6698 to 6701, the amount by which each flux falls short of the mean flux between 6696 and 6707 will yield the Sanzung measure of -0.03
